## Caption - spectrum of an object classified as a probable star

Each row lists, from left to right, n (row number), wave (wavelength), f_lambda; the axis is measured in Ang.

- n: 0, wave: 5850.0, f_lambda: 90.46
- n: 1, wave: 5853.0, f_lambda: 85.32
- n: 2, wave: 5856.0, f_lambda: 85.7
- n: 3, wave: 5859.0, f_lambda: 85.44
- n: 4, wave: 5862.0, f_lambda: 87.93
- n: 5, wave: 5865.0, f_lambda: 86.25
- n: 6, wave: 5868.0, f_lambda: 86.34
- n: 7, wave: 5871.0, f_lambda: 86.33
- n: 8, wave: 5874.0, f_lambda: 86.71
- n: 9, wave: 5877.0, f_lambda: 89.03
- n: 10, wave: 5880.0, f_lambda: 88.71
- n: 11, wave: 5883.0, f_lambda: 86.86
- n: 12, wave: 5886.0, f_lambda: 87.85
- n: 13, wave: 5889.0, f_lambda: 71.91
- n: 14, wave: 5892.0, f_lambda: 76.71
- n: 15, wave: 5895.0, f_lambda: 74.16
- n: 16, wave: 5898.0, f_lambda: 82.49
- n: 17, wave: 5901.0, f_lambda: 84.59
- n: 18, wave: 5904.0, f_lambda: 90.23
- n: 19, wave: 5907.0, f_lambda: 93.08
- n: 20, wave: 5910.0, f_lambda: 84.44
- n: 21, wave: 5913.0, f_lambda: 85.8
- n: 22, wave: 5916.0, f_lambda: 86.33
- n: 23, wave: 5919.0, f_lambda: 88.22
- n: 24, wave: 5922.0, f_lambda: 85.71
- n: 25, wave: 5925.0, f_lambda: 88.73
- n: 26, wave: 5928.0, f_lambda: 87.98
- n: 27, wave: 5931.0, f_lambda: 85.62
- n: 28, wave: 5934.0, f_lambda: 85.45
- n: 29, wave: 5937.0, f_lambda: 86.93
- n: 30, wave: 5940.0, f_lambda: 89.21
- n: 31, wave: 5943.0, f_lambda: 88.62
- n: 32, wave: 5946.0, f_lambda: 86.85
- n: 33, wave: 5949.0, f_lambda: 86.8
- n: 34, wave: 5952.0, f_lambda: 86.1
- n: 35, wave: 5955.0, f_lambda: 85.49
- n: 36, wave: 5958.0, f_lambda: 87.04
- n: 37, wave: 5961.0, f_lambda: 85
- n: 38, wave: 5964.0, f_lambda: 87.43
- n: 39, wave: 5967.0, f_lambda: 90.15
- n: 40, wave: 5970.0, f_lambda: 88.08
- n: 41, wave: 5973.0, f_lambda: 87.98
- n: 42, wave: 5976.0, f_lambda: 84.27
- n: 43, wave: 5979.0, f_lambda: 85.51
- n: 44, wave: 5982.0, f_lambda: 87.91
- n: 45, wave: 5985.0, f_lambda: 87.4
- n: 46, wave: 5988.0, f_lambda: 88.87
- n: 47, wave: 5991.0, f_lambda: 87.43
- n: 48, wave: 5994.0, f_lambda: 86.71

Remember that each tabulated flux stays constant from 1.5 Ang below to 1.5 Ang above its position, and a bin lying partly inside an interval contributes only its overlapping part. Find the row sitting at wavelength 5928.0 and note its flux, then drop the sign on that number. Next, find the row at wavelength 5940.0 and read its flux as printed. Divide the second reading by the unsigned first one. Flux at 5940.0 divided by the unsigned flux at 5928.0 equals 1.01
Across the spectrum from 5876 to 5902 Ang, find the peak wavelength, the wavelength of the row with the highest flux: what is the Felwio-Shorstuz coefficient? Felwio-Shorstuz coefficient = 5877.0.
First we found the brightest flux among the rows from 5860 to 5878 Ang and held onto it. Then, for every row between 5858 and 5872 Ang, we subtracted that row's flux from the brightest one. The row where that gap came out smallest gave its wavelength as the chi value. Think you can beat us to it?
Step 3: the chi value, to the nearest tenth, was 5862.0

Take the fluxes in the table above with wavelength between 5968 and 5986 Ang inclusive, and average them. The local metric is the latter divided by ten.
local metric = 8.69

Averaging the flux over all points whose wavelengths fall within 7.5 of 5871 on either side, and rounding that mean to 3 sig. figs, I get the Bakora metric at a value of 86.9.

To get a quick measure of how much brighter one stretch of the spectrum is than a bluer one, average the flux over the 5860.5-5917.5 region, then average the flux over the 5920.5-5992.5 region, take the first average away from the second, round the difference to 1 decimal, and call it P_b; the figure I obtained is 2.1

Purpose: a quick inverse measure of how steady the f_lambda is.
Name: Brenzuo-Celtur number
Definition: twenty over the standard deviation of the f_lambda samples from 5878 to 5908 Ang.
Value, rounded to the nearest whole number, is 3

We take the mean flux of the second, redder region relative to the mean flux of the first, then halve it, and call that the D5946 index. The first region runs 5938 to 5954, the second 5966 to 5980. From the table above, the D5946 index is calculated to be 0.498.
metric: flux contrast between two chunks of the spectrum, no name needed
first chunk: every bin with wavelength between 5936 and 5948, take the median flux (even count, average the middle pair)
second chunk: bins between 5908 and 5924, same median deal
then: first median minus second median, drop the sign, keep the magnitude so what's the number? 2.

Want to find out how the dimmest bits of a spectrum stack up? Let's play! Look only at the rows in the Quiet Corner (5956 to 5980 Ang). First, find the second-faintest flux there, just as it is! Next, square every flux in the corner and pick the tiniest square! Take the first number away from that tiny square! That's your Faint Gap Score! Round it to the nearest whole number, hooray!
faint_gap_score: 7016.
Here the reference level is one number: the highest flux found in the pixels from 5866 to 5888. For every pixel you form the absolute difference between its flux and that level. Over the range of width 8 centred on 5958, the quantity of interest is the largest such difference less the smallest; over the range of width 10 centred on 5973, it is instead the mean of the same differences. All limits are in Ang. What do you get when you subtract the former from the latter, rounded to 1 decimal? 0.2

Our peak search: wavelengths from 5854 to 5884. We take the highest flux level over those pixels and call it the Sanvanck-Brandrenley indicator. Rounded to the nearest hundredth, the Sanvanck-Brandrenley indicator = 89.03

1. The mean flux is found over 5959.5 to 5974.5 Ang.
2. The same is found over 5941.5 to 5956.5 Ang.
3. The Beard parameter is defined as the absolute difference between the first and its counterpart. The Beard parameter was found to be 1.0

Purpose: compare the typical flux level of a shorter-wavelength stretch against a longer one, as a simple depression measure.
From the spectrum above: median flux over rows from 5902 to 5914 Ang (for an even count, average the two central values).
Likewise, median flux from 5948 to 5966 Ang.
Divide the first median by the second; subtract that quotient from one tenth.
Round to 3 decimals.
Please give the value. -0.918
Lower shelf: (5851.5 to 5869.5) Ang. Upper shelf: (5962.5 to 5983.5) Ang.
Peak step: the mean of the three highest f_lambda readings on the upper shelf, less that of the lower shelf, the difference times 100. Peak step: 190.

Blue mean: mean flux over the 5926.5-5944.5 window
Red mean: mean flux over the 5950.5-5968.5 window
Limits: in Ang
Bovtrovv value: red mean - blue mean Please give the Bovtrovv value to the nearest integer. 0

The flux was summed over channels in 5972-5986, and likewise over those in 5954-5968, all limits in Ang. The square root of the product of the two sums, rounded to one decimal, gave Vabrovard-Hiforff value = 434.1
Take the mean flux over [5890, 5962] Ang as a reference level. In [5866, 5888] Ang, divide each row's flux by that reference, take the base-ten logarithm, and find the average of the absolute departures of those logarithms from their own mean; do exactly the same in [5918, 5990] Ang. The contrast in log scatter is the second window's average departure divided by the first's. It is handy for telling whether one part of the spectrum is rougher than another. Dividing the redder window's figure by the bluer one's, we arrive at 1.3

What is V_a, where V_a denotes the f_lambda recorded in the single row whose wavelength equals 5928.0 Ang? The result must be 87.98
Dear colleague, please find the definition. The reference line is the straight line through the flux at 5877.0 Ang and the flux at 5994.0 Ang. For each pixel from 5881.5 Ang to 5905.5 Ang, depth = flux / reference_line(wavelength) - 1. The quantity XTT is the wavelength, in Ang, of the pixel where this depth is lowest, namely 5889.0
